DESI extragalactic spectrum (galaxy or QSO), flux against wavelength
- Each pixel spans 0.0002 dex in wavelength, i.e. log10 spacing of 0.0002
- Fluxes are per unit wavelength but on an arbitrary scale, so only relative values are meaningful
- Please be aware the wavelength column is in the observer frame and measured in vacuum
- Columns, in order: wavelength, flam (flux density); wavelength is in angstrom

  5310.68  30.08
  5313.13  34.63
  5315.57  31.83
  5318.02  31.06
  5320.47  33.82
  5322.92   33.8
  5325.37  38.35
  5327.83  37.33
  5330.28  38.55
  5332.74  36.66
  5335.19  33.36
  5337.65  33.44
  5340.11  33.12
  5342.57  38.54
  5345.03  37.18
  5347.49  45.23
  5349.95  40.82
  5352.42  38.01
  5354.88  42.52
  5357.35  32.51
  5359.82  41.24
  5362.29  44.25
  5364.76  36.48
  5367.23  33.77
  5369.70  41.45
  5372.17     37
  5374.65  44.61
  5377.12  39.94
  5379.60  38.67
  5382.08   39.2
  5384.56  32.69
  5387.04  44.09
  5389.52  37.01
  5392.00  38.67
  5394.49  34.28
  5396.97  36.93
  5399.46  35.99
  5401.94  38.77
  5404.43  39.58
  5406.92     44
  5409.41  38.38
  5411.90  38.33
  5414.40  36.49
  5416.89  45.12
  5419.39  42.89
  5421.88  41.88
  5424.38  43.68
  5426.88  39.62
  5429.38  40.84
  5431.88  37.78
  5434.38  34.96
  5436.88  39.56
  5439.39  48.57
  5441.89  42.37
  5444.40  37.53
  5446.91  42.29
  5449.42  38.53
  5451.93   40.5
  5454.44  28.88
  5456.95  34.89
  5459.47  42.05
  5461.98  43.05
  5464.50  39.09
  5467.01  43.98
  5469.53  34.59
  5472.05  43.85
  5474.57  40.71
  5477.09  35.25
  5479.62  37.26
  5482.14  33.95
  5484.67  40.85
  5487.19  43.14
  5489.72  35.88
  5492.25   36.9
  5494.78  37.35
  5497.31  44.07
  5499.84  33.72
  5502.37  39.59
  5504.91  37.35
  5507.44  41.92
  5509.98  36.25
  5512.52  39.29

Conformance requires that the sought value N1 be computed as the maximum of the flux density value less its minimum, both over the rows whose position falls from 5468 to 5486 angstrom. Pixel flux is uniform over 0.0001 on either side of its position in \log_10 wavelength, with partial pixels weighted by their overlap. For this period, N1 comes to 9.9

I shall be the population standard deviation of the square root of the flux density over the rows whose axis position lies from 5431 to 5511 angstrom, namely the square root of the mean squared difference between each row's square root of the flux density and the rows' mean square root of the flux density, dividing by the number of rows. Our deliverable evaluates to 0.32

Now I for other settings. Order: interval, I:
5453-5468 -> 0.44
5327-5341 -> 0.18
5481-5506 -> 0.27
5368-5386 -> 0.28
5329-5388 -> 0.32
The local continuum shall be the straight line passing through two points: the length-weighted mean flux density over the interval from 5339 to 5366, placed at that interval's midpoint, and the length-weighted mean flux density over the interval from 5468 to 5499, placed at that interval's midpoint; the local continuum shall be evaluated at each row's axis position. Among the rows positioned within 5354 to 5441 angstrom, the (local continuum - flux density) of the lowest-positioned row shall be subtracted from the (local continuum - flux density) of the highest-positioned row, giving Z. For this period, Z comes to -6.4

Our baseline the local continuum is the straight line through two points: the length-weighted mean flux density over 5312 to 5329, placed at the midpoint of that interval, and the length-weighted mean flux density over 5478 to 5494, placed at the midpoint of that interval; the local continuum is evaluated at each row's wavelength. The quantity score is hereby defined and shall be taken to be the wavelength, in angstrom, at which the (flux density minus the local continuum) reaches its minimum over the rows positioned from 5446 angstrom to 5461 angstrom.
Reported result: 5454.44 angstrom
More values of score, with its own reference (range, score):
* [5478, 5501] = 5499.84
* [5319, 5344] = 5340.11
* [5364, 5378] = 5367.23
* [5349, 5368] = 5357.35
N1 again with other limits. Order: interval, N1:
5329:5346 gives 5.4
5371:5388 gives 11.9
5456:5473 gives 9.4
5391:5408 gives 9.7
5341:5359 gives 12.7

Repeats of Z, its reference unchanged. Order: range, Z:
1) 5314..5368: -2.1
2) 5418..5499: -1.5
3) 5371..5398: 0.0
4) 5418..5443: 0.4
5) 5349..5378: 0.8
